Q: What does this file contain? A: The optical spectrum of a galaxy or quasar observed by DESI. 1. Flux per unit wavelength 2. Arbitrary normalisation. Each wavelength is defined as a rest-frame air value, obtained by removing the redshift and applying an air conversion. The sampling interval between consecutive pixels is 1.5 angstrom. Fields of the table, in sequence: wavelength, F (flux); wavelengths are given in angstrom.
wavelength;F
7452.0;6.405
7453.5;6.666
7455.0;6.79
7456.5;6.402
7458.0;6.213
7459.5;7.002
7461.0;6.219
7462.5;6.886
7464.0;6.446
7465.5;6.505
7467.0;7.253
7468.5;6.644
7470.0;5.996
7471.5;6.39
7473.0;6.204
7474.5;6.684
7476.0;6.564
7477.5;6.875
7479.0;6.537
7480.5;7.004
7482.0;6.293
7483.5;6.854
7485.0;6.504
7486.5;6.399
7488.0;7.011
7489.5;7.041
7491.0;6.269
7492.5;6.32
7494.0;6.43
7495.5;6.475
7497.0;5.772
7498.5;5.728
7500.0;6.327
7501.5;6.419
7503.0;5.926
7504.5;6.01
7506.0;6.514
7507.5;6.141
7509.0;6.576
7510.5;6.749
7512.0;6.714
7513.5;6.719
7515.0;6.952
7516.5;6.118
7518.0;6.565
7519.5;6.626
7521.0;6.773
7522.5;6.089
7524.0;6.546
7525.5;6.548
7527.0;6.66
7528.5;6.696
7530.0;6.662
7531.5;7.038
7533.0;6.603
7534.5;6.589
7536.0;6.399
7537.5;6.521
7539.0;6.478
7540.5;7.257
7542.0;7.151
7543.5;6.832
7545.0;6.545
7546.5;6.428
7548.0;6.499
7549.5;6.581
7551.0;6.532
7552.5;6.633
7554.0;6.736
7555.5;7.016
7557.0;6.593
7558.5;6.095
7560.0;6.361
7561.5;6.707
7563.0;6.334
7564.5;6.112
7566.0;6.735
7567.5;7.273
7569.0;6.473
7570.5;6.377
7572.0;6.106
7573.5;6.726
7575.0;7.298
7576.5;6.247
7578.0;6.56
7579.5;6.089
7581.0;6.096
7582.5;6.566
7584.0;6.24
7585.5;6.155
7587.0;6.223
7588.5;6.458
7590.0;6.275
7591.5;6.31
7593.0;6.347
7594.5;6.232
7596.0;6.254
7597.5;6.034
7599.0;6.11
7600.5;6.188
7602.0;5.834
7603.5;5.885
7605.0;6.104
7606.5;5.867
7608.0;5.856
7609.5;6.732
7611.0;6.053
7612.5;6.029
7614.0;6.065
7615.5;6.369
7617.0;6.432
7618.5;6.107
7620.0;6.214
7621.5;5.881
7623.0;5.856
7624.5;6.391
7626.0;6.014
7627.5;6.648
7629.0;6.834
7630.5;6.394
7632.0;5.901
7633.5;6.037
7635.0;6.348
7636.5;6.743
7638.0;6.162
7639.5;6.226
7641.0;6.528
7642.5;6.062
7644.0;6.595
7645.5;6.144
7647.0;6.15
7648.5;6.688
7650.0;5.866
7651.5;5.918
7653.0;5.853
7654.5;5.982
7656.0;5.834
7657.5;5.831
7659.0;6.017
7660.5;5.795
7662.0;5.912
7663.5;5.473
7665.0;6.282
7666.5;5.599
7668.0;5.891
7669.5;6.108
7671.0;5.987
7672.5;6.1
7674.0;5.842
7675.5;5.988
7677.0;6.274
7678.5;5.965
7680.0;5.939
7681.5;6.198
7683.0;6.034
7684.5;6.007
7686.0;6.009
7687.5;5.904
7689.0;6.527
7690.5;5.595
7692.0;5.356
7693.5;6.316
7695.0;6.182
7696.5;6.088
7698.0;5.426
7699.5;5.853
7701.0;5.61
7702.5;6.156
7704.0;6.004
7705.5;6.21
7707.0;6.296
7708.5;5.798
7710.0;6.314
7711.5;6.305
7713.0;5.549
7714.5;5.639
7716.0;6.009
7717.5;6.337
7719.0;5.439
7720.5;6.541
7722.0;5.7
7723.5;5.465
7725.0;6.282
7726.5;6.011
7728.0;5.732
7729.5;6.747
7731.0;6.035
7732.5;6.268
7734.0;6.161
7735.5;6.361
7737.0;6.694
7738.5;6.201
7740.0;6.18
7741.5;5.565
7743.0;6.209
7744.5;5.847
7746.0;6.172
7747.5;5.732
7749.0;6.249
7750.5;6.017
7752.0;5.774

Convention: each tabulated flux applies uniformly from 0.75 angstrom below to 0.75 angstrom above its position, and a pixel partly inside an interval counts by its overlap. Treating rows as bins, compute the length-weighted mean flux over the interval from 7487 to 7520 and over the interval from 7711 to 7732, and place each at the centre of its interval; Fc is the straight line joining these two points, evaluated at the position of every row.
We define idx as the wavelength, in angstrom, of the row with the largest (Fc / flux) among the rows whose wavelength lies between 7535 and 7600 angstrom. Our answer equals 7558.5 angstrom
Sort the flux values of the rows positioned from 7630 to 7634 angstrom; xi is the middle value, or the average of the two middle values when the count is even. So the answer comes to 6.04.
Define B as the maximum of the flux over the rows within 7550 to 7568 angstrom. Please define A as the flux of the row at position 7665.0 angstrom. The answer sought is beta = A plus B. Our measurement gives 13.6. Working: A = 6.282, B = 7.273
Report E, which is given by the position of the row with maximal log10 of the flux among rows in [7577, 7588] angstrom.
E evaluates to 7582.5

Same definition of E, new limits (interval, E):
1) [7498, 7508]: 7506.0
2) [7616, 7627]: 7617.0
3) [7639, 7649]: 7648.5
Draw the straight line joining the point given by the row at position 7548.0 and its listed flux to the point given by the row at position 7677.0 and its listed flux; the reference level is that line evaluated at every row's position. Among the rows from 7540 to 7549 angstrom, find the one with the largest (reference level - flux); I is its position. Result 7546.5 angstrom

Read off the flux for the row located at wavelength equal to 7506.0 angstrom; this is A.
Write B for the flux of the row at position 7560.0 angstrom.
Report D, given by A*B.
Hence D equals 41.4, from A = 6.514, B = 6.361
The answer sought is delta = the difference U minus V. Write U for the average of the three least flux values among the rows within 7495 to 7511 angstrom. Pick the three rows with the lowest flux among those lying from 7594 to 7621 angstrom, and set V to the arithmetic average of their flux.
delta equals -0.04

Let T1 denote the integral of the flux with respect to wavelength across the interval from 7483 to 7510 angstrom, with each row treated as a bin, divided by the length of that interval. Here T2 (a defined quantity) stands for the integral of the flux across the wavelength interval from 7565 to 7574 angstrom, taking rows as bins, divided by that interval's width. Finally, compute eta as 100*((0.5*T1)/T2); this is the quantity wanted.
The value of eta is 48.3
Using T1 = 6.37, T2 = 6.60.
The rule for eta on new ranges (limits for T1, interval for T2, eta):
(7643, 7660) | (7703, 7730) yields 50.5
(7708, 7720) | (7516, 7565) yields 45.1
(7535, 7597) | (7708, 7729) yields 54.7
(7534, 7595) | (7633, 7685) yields 53.7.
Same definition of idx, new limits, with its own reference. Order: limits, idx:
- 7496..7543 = 7498.5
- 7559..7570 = 7564.5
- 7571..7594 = 7579.5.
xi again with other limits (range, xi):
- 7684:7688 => 6.01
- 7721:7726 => 5.70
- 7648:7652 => 5.92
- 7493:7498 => 6.43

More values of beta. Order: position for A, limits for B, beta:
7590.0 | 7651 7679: 12.6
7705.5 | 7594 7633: 13.0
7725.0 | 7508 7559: 13.5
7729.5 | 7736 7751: 13.4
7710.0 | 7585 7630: 13.1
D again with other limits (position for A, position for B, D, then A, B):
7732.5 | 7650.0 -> 36.8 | 6.268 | 5.866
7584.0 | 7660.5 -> 36.2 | 6.24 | 5.795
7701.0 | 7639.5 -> 34.9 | 5.61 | 6.226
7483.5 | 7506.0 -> 44.6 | 6.854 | 6.514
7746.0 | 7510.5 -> 41.7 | 6.172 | 6.749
